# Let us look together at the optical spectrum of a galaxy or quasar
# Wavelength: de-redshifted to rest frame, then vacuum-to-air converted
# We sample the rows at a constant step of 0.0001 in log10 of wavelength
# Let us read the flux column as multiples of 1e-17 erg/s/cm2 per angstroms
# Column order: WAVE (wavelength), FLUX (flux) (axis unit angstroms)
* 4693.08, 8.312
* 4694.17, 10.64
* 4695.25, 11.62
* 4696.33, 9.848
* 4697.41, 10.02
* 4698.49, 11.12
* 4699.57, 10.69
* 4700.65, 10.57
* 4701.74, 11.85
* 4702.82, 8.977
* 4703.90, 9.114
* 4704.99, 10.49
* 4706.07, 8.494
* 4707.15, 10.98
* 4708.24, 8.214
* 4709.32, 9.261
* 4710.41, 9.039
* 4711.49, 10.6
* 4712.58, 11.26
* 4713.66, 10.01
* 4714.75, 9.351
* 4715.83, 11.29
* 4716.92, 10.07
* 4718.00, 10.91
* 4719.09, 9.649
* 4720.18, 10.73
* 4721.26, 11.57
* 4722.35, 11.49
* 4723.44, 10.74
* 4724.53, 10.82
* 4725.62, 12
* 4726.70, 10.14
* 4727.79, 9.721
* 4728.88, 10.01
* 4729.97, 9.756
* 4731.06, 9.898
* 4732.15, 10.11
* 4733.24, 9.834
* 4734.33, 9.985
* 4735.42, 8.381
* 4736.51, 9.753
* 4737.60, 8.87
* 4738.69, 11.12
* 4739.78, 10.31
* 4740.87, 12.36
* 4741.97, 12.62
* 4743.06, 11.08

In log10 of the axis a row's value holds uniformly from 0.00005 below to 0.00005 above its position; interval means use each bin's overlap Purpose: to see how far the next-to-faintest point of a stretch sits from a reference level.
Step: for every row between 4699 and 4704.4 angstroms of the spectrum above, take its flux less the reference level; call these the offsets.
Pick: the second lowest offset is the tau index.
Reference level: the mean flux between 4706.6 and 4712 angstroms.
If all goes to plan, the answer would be -0.50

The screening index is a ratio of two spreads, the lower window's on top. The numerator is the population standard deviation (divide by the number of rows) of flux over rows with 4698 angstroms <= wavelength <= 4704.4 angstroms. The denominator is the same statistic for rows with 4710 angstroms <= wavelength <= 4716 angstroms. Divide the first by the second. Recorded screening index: 1.2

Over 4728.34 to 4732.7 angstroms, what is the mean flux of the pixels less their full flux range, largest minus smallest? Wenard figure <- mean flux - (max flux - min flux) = 9.6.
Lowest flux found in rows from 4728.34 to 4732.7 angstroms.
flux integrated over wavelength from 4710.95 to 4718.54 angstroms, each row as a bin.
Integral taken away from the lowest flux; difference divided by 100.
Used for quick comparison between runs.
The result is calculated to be -0.7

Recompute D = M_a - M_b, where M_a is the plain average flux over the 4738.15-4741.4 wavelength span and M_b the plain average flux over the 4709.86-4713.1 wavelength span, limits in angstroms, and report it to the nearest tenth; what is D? 1.0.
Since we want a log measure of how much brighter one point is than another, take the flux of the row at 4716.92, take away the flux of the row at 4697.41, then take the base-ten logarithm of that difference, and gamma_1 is -1.3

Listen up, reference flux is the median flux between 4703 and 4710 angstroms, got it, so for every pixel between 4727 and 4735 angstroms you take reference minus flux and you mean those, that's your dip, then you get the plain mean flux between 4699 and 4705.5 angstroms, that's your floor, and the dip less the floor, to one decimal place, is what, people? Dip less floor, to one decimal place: -11.0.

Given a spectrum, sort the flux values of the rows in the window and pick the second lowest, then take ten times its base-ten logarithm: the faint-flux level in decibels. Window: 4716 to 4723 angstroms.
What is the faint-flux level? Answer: 10.0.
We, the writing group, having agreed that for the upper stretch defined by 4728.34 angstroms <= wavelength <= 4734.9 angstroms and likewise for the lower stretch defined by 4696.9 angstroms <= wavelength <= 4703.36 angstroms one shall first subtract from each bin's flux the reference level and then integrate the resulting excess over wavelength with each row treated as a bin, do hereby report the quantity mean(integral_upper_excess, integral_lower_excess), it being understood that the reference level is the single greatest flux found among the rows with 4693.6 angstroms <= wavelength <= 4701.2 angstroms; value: -9.0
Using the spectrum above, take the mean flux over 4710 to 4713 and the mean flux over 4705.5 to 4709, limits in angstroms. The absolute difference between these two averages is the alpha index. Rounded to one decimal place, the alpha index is 1.1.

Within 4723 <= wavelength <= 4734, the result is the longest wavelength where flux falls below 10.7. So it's 4733.24 angstroms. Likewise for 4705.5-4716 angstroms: 4714.75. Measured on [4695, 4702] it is 4700.65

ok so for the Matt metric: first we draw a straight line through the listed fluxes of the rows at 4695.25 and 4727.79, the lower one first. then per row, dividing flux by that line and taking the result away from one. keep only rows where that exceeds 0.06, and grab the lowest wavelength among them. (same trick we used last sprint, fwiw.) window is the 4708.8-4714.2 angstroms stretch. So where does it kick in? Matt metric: 4709.32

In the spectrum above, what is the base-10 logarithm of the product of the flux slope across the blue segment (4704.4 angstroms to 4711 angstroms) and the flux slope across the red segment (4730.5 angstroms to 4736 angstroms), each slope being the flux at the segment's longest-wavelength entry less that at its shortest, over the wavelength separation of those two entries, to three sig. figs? -1.03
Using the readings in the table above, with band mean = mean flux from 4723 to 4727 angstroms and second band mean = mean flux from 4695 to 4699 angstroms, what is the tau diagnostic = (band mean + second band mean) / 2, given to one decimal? 10.8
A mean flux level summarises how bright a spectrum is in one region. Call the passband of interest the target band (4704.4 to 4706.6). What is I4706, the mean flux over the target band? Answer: 9.5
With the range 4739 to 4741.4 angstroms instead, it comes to 11.3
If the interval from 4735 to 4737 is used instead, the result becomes 9.1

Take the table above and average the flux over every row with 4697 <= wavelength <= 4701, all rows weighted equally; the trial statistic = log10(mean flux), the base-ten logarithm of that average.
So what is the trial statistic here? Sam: 1.03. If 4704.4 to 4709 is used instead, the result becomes 0.98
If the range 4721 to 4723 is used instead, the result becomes 1.06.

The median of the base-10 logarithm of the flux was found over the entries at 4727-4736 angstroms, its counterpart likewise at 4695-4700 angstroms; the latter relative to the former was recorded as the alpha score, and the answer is 1.035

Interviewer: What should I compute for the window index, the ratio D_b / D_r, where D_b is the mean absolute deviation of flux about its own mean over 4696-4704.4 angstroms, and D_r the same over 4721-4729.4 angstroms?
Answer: 1.2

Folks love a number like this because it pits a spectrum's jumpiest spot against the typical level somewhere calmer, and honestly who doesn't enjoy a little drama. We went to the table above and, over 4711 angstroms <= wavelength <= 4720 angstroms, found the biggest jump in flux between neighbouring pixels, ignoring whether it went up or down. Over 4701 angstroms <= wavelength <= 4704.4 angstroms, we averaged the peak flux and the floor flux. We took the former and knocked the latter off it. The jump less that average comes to -8.5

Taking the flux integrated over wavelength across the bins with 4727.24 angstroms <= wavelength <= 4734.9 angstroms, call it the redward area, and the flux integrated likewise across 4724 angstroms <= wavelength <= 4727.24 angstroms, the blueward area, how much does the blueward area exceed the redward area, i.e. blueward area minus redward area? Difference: -40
